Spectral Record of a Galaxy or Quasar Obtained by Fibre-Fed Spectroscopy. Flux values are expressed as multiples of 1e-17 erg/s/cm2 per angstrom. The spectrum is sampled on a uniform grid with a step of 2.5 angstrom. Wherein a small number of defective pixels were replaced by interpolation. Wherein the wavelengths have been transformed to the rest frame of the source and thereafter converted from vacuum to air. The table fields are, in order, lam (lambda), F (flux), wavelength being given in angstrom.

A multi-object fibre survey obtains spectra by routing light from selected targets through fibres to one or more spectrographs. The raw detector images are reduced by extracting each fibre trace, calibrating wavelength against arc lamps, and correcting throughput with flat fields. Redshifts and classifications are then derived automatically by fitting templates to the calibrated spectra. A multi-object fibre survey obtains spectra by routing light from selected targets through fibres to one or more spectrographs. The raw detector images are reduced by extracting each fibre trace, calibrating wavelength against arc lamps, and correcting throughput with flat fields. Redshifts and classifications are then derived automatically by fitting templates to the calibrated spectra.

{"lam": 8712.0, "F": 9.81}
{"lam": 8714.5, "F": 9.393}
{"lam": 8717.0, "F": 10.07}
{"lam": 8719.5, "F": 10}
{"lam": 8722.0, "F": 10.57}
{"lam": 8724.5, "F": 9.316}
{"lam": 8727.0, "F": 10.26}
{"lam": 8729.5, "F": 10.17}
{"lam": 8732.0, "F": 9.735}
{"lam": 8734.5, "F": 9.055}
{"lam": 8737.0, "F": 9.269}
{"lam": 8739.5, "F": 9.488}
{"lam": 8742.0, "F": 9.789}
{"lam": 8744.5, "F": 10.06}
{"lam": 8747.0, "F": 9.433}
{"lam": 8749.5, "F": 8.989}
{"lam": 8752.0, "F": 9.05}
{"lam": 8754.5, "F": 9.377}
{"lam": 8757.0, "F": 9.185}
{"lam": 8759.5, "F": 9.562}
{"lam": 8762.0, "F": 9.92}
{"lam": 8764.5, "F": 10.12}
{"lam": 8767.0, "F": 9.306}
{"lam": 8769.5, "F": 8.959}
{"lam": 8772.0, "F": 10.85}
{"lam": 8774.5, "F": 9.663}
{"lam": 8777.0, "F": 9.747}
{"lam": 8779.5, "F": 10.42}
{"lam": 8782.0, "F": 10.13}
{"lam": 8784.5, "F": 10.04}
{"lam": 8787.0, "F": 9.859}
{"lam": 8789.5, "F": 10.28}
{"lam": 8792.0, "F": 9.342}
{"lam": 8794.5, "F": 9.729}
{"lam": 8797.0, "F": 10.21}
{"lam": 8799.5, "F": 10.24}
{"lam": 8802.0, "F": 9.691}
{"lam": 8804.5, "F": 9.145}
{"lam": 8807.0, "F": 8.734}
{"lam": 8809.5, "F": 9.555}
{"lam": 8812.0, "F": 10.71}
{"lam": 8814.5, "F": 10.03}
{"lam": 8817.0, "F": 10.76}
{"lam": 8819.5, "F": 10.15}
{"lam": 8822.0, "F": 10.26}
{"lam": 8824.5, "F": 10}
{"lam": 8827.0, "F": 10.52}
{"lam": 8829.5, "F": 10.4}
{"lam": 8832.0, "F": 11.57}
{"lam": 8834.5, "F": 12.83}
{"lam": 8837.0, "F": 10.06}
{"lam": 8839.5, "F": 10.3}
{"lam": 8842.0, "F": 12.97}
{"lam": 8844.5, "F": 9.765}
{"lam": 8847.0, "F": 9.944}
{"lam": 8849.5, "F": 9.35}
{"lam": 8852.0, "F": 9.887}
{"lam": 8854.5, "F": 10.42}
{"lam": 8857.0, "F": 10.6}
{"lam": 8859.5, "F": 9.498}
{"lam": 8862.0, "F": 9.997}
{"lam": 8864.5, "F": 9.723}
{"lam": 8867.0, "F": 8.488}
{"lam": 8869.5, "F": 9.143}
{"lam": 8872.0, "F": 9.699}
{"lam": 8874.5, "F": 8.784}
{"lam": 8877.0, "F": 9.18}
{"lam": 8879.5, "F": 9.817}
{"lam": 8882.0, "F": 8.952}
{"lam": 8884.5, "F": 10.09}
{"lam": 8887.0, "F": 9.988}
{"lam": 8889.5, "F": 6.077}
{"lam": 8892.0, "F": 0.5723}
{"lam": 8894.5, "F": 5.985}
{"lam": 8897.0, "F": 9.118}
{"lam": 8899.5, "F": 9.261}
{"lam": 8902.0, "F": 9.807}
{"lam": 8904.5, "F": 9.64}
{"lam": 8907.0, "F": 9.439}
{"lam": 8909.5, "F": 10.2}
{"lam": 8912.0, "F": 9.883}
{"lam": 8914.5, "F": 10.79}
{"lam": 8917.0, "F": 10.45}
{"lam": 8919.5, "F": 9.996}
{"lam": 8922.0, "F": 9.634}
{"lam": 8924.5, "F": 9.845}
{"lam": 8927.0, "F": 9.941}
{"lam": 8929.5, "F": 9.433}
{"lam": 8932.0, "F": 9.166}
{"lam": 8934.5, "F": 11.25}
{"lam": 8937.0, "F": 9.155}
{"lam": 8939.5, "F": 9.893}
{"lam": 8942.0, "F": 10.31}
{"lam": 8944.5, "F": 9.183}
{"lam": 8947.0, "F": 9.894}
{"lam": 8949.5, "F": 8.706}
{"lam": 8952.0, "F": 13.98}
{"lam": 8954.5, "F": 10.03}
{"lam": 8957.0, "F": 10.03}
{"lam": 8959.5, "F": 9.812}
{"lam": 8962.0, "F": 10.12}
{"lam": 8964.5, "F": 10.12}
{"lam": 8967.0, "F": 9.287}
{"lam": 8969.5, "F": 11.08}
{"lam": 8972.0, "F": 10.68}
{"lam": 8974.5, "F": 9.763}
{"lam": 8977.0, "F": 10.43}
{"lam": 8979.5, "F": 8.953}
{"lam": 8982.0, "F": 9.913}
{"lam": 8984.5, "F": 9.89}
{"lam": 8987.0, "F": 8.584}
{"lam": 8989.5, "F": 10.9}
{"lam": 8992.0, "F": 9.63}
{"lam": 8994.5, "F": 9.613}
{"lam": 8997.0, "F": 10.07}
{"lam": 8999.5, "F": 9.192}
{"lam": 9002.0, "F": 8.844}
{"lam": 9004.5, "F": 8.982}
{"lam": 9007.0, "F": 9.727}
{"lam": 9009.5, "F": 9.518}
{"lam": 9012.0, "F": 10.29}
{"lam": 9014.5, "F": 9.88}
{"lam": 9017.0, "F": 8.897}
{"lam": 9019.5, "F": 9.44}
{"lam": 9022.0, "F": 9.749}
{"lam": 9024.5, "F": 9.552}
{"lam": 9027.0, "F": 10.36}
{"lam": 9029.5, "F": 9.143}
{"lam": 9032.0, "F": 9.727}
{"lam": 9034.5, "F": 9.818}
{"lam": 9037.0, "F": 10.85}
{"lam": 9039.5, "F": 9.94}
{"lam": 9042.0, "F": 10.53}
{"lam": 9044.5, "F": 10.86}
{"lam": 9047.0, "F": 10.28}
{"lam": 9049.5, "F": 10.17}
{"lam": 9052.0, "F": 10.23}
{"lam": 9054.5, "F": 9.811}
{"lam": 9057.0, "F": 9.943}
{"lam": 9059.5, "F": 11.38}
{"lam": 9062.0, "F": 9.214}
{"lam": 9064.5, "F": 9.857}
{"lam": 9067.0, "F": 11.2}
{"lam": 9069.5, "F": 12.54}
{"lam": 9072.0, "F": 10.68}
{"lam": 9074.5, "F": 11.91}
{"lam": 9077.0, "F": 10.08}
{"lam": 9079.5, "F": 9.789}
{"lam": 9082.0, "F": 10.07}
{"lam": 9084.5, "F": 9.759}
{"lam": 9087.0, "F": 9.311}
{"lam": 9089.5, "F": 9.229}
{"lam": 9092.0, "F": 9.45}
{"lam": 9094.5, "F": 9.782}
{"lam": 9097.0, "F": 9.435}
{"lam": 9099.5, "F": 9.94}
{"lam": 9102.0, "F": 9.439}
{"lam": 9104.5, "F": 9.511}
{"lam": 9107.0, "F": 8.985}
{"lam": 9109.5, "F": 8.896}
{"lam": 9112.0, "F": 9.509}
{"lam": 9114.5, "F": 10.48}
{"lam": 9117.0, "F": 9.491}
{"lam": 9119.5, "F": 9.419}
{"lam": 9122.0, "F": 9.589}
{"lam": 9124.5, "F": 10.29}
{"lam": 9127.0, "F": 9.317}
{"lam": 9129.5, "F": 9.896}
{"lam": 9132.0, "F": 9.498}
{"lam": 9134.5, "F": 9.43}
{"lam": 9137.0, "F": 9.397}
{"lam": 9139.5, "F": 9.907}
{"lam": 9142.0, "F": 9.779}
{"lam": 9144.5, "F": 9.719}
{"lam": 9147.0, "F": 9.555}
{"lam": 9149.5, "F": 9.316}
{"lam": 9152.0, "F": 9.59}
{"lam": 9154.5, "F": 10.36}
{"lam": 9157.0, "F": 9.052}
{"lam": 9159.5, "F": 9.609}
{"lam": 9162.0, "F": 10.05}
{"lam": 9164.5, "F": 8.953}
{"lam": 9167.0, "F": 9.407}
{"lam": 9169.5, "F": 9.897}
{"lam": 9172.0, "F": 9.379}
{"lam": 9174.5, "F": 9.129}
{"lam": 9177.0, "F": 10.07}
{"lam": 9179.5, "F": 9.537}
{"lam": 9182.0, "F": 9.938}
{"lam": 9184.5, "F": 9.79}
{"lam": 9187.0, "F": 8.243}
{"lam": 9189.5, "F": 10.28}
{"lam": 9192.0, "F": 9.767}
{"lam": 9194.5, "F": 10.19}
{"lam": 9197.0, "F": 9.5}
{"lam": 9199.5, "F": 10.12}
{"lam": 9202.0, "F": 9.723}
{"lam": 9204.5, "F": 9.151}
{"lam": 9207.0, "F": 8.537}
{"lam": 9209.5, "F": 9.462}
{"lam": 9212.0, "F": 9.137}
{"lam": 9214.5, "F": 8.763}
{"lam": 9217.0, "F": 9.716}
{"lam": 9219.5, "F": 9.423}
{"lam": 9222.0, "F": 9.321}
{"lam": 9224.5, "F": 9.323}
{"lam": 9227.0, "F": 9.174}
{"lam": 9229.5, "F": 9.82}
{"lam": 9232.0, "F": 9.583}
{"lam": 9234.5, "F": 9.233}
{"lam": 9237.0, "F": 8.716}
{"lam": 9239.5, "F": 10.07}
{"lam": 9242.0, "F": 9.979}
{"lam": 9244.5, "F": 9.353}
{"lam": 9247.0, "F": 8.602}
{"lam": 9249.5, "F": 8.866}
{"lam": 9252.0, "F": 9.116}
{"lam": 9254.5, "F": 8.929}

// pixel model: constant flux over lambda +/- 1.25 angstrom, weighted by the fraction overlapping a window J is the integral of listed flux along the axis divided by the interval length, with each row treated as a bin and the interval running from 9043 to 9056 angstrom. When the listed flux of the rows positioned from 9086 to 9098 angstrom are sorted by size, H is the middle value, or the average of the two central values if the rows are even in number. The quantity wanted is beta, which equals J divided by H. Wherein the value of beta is 1.09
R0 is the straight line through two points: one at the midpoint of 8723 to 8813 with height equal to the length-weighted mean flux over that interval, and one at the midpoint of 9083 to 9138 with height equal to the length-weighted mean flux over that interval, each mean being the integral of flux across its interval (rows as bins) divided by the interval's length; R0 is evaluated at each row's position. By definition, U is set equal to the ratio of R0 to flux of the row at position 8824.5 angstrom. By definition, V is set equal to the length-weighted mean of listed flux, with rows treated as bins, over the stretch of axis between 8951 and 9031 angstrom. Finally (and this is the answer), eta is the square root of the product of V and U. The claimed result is 3.092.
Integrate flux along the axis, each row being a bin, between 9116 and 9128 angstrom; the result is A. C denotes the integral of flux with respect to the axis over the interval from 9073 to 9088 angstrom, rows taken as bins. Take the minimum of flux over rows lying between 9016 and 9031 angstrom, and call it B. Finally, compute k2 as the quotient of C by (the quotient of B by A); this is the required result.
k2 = 1983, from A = 116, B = 8.897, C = 153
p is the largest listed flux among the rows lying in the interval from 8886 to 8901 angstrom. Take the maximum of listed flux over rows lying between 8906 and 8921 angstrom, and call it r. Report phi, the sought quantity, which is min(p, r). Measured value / 10.0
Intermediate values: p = 9.988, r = 10.79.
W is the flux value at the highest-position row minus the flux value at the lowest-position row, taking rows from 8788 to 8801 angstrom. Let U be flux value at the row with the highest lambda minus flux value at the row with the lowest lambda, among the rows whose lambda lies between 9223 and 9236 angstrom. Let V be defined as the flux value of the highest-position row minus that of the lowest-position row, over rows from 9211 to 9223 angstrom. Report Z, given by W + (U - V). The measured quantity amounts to 0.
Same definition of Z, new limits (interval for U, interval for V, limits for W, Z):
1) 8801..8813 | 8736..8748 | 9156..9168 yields 1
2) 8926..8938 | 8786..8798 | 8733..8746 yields 0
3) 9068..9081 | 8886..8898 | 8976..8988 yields -4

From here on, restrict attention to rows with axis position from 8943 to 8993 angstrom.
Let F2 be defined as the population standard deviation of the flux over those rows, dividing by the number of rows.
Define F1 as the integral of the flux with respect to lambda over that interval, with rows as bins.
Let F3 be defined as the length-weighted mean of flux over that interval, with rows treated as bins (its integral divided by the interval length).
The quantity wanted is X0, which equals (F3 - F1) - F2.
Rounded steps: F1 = 503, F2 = 1.11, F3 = 10.1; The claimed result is -494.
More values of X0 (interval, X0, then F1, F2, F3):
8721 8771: -470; 479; 0.46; 9.6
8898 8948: -483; 493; 0.54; 9.9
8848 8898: -432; 439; 2.22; 8.8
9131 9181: -470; 479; 0.35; 9.6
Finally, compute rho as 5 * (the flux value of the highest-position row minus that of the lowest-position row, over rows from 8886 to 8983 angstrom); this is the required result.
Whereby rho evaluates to -0.4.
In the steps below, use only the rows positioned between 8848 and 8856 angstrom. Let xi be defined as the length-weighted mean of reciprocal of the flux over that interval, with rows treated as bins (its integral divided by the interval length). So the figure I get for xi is 0.101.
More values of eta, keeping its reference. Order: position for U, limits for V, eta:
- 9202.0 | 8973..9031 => 3.069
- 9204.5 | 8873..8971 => 3.136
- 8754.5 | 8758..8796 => 3.195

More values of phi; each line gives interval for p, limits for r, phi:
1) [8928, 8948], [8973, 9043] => 10.9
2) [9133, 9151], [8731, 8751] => 9.9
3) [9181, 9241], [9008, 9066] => 10.3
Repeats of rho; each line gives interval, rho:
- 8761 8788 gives -0.3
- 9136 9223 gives -0.4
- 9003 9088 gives 1.6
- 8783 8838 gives 0.1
